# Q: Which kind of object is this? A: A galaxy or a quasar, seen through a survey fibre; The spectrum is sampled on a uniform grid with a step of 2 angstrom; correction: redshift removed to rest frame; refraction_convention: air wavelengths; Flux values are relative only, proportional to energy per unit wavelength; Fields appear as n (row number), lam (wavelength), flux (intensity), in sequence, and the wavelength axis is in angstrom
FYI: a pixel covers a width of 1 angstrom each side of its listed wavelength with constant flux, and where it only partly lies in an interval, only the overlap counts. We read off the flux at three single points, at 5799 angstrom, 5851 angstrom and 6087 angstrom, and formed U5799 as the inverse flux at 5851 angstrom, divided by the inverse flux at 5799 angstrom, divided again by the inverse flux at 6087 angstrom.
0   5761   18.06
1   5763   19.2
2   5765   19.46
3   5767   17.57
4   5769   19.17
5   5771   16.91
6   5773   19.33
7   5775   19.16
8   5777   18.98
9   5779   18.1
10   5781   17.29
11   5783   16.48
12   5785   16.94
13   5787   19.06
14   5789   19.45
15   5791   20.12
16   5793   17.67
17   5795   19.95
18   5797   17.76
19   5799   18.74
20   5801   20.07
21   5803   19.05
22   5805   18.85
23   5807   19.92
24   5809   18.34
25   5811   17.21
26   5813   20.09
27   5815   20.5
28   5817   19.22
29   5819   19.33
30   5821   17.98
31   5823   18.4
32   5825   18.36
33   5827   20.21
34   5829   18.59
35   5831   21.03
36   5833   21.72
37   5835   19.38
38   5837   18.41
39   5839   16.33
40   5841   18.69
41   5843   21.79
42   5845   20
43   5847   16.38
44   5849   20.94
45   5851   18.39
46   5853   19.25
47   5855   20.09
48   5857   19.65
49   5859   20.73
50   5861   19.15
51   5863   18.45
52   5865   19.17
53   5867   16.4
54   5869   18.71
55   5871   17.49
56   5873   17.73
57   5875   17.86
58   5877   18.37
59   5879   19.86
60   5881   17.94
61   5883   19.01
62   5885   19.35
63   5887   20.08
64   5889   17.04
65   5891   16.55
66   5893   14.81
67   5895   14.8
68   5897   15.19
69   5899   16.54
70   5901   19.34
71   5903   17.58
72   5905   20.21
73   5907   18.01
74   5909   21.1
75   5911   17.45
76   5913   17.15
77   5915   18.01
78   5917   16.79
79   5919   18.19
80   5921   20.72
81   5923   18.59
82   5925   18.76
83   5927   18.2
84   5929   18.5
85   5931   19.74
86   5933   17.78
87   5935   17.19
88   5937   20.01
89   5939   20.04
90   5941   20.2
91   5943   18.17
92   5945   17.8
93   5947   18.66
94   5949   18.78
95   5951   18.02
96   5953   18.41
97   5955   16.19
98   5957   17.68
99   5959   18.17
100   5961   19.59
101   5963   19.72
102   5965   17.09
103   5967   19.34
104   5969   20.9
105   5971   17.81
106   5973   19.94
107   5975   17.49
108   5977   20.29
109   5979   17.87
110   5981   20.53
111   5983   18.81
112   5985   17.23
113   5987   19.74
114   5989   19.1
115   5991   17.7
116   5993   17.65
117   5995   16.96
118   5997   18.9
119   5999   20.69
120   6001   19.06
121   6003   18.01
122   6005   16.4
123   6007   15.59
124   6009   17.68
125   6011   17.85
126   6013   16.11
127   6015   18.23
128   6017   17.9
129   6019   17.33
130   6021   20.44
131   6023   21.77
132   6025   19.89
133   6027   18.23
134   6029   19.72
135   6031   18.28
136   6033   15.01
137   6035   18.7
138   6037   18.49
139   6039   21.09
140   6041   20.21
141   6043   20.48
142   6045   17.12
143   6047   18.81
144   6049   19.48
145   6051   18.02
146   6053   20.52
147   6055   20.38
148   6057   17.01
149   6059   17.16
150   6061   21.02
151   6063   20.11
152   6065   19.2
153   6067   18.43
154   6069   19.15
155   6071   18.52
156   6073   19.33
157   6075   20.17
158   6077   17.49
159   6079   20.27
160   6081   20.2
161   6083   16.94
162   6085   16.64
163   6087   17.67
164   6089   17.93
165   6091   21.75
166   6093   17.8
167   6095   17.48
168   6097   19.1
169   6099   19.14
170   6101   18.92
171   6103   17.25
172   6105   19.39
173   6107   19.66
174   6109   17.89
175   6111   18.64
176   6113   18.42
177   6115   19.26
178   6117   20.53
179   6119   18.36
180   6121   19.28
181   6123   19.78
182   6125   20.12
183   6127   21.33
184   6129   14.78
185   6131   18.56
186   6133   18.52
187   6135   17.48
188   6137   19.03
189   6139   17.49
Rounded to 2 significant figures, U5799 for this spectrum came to 18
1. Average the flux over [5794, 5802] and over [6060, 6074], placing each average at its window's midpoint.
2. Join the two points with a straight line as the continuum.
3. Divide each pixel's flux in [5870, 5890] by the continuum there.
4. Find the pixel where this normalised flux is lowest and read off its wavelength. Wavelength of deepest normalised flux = 5889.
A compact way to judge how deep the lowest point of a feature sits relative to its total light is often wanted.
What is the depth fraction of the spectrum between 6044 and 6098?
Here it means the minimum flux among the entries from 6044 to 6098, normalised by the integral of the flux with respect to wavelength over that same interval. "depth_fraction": 0.016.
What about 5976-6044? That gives 0.012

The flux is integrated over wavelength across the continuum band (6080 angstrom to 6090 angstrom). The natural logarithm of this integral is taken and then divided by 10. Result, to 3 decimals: 0.519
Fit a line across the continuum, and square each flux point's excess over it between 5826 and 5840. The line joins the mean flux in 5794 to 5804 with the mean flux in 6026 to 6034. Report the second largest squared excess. 6.5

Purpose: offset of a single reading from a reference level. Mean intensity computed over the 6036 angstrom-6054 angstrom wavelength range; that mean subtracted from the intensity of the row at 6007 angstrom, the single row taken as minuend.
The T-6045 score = -3.8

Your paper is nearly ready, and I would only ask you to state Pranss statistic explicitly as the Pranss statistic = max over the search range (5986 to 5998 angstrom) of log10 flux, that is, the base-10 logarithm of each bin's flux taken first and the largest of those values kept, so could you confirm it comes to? 1.30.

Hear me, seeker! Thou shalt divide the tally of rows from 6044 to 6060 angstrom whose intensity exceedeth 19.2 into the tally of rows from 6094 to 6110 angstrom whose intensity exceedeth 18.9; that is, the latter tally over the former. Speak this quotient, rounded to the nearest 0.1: 1.7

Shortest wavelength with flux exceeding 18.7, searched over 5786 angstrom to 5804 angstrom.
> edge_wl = 5787 angstrom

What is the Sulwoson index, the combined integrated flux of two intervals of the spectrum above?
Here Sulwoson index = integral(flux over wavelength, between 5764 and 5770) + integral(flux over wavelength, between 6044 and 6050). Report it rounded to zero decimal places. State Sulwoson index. 223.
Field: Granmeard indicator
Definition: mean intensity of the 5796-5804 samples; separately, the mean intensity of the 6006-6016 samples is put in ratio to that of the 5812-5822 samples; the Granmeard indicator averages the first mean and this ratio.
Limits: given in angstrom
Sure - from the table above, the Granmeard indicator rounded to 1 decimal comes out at 9.9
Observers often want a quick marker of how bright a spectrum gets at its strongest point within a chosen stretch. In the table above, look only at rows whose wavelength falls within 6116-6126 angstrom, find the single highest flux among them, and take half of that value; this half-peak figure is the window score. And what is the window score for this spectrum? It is 10.3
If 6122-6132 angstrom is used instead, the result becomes 10.7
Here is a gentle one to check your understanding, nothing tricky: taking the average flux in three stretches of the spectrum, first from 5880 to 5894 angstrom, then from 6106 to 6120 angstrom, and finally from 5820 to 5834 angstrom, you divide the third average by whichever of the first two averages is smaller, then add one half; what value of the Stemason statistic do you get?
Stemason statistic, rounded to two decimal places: 1.59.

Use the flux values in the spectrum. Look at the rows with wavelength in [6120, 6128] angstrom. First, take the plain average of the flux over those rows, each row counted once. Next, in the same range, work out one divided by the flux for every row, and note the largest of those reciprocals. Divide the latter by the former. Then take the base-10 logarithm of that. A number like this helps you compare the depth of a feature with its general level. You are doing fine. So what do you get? -2.59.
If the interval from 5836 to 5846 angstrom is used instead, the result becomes -2.49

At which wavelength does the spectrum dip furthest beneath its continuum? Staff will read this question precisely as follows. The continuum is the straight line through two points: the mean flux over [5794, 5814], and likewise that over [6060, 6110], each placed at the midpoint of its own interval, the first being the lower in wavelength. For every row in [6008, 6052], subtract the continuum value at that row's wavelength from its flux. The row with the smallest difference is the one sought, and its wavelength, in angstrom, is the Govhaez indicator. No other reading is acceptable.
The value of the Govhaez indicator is 6033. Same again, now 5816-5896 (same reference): 5895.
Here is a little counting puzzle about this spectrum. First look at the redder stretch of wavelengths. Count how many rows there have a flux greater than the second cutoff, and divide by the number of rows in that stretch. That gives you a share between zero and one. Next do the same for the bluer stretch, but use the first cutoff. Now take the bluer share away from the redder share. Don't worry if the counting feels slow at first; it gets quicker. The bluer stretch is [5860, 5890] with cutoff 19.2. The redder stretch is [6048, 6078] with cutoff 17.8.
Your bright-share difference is 0.60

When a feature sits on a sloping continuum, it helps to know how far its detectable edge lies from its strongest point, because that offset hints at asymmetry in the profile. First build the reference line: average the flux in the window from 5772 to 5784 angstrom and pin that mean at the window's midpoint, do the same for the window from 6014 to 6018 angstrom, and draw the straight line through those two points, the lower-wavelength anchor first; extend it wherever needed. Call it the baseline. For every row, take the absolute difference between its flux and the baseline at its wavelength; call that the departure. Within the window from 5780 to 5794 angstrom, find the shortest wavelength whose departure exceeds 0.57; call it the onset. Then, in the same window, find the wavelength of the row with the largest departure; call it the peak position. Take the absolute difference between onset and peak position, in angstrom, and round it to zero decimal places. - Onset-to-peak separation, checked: 10 angstrom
